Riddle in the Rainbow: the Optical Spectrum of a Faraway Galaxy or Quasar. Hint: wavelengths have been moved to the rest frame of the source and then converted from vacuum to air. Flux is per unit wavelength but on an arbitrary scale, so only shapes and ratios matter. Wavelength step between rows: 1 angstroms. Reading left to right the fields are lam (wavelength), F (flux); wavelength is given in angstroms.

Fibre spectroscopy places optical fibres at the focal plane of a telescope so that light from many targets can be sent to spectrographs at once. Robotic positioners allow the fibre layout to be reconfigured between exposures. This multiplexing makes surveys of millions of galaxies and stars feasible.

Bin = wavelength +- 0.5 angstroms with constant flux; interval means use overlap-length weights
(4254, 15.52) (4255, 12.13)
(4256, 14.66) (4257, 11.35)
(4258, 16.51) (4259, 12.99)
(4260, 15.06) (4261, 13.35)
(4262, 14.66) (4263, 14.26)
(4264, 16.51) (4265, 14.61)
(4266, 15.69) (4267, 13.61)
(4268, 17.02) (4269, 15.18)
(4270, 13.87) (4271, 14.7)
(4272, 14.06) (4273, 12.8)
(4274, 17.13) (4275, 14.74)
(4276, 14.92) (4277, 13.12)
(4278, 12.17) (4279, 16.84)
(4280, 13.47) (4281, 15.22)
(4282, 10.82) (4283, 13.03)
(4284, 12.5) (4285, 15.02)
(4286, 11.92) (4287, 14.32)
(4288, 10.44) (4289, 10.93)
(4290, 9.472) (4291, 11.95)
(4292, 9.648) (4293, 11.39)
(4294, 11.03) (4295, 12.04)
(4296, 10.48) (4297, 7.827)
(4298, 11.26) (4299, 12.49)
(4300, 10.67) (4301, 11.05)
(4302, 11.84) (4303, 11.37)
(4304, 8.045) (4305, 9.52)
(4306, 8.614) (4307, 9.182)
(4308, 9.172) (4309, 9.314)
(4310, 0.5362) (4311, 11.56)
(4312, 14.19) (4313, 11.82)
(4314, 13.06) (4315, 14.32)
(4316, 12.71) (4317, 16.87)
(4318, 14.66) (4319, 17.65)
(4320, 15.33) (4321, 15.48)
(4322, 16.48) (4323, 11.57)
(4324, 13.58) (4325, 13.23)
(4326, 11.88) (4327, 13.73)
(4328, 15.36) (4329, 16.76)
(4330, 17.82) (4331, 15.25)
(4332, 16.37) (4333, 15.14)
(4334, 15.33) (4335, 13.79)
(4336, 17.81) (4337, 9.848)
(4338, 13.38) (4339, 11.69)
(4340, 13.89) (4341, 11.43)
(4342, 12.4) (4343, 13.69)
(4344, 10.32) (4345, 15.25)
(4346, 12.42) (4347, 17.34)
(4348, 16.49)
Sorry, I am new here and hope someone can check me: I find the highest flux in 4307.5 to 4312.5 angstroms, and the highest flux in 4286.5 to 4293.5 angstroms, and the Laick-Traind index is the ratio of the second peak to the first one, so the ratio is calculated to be 1.01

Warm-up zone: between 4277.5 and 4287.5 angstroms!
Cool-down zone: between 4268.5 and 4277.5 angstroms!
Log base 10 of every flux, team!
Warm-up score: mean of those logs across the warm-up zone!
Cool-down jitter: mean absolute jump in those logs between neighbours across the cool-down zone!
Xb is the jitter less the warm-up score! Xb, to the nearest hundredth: -1.08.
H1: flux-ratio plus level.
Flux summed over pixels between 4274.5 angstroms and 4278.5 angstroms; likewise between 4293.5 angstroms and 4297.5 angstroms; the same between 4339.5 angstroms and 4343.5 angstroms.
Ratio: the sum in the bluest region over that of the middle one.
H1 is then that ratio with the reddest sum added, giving 52.7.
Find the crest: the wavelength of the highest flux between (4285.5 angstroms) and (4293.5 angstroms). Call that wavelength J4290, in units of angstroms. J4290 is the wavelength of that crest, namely 4287 angstroms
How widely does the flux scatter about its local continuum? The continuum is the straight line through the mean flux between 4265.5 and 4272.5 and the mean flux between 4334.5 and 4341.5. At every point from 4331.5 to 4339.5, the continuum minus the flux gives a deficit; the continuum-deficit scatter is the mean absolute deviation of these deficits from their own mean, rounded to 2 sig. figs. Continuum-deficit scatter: 1.9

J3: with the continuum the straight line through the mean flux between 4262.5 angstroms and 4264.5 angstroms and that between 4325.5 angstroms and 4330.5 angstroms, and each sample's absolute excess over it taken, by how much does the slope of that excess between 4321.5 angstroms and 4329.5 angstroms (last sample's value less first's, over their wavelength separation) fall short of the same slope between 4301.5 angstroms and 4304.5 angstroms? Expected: 1.8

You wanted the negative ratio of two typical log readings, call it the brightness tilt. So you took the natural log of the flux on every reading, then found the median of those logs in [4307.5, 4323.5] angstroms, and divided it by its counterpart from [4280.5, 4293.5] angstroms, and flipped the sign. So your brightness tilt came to -1.05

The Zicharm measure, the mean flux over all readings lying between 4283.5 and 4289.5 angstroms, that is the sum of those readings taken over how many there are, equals 13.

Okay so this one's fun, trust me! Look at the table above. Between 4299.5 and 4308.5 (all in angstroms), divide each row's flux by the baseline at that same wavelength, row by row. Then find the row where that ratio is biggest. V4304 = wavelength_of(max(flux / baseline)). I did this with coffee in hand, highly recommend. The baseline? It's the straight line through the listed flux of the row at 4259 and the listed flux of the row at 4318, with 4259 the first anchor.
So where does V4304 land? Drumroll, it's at 4302 angstroms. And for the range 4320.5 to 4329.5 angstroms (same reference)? 4329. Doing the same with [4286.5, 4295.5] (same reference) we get 4287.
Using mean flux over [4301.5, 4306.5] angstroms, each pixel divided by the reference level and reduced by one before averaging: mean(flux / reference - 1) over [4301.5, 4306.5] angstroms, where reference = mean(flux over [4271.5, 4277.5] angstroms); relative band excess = -0.32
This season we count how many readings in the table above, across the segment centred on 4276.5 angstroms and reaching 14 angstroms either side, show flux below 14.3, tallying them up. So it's 15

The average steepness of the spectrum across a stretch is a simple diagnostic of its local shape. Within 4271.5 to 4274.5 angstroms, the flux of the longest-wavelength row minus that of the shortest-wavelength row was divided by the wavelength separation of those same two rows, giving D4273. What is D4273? 1.5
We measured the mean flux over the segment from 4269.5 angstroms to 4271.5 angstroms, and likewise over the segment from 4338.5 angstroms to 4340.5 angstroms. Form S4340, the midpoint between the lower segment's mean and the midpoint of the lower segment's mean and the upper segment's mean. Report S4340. 13.9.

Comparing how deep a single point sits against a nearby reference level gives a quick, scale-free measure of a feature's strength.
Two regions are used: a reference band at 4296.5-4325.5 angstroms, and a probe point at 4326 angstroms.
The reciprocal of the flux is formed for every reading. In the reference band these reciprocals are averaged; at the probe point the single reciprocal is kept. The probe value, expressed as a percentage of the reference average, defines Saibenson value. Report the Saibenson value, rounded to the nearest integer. 57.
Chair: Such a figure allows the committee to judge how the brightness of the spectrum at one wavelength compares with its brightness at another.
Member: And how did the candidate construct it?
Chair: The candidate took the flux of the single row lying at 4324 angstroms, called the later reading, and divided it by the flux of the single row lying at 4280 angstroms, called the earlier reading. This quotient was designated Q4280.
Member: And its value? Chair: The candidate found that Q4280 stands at 1.0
